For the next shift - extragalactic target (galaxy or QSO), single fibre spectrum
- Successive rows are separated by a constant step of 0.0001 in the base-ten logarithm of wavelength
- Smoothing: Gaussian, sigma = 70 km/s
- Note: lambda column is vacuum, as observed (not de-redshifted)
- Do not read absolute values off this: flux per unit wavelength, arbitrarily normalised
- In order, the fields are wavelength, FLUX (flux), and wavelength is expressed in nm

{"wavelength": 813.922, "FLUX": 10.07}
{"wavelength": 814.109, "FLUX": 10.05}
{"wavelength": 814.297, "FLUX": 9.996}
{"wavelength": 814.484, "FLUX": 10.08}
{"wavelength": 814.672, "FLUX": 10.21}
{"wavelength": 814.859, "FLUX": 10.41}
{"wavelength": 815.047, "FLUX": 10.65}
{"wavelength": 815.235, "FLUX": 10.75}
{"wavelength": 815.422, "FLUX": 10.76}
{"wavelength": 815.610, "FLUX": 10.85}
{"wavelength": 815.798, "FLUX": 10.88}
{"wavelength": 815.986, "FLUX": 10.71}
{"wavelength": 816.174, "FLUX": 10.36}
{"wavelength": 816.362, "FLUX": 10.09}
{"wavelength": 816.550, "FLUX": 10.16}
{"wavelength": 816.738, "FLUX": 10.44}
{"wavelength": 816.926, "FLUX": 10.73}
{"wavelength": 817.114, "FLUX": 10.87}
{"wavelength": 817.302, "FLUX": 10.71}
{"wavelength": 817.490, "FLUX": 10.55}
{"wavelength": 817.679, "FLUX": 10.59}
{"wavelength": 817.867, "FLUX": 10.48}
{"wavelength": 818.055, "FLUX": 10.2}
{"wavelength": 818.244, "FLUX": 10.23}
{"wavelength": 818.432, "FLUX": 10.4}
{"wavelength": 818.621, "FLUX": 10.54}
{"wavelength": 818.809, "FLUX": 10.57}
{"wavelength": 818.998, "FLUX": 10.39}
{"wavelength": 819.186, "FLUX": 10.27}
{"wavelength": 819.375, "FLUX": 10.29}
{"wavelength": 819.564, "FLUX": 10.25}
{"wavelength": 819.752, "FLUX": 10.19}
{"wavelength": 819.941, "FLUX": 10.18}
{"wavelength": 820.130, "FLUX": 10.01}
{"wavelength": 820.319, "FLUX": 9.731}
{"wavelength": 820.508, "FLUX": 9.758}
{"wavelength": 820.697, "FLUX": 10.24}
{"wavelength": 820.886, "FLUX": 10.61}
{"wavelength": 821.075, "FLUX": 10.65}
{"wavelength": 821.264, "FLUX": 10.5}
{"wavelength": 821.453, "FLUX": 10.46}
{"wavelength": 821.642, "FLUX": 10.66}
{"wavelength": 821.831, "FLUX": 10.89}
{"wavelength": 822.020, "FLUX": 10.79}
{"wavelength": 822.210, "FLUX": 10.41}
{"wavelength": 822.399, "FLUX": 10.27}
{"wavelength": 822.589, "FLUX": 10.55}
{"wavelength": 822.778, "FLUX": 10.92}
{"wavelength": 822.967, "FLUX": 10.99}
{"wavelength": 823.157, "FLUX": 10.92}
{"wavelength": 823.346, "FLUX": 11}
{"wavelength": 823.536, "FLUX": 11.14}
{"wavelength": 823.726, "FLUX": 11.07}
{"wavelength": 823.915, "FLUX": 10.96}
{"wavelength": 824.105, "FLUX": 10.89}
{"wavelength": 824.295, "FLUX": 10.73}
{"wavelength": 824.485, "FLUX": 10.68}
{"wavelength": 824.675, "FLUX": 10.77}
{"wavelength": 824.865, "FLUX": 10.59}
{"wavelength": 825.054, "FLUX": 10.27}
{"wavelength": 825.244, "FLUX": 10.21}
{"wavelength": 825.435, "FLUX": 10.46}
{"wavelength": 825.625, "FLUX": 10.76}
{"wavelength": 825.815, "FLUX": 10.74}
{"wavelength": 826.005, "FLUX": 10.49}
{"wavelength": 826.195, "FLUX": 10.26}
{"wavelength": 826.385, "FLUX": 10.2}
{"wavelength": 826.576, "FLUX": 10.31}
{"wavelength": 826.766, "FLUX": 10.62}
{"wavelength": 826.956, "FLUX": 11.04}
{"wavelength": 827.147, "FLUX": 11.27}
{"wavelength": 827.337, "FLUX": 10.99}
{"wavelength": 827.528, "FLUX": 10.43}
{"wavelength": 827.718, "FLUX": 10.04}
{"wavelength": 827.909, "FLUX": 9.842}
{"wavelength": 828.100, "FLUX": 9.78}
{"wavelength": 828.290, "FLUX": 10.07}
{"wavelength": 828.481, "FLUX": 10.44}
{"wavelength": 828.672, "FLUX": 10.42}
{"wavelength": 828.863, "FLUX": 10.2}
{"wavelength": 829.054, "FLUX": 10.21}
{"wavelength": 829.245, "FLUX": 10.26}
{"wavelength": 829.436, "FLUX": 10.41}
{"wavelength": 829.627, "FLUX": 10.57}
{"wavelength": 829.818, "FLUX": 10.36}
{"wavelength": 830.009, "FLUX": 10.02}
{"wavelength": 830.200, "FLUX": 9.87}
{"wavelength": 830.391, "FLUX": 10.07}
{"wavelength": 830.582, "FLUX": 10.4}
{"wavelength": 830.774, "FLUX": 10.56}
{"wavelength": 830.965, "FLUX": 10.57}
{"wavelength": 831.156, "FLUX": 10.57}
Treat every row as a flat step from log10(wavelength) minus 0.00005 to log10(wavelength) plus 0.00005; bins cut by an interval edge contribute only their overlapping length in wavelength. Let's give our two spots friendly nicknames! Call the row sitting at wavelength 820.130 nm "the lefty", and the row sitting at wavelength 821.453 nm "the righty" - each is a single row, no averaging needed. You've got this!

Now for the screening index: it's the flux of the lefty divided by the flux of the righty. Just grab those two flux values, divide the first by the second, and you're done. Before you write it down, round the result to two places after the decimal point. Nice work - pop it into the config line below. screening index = 0.96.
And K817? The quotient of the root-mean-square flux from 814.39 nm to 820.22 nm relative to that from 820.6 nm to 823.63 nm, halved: 0.489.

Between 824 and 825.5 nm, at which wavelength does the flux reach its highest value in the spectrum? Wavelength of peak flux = 824.105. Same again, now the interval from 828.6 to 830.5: 829.627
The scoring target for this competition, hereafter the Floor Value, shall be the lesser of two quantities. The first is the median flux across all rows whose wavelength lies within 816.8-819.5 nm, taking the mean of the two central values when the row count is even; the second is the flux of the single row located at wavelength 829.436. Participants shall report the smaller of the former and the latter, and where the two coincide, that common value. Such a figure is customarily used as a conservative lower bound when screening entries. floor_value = 10.4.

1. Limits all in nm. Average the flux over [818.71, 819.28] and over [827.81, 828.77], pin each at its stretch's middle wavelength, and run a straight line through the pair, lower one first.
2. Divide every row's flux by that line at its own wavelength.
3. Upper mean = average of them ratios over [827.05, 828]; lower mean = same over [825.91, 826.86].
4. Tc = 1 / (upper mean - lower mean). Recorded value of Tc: 58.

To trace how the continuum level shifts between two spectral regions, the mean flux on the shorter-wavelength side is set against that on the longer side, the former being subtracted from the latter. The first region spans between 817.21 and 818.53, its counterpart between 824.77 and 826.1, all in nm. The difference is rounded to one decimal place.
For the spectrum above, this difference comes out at 0.1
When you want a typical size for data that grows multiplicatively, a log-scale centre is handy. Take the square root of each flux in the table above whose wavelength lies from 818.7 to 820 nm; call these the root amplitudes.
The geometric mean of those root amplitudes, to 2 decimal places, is 3.21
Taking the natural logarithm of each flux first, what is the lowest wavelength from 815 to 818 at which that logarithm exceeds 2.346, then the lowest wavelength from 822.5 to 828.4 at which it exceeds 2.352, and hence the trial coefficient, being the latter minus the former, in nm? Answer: 7.54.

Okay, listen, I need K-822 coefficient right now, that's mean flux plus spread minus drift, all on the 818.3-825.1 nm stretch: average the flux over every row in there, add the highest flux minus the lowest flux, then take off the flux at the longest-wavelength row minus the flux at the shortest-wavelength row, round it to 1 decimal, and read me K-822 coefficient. 12.1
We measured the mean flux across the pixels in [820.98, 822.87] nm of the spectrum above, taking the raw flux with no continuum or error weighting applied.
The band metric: 10.6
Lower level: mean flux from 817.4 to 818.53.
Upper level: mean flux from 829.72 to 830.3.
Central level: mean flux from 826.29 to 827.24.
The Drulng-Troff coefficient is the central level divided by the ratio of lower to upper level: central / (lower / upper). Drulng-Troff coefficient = 10.4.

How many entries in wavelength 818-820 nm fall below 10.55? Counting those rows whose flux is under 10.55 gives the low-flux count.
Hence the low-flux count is 10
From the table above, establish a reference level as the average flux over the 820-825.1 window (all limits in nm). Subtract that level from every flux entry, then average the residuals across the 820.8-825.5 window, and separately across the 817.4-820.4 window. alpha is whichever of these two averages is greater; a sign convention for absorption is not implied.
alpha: 0.086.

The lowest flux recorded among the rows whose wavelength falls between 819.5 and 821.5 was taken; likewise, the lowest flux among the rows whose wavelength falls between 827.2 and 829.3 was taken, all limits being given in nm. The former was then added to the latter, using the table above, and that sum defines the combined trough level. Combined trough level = 19.5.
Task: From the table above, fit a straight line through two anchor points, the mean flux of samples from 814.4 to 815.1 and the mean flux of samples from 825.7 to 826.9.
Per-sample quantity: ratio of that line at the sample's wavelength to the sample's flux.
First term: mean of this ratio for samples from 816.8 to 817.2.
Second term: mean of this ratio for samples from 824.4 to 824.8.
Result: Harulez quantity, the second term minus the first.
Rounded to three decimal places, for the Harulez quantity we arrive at 0.013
